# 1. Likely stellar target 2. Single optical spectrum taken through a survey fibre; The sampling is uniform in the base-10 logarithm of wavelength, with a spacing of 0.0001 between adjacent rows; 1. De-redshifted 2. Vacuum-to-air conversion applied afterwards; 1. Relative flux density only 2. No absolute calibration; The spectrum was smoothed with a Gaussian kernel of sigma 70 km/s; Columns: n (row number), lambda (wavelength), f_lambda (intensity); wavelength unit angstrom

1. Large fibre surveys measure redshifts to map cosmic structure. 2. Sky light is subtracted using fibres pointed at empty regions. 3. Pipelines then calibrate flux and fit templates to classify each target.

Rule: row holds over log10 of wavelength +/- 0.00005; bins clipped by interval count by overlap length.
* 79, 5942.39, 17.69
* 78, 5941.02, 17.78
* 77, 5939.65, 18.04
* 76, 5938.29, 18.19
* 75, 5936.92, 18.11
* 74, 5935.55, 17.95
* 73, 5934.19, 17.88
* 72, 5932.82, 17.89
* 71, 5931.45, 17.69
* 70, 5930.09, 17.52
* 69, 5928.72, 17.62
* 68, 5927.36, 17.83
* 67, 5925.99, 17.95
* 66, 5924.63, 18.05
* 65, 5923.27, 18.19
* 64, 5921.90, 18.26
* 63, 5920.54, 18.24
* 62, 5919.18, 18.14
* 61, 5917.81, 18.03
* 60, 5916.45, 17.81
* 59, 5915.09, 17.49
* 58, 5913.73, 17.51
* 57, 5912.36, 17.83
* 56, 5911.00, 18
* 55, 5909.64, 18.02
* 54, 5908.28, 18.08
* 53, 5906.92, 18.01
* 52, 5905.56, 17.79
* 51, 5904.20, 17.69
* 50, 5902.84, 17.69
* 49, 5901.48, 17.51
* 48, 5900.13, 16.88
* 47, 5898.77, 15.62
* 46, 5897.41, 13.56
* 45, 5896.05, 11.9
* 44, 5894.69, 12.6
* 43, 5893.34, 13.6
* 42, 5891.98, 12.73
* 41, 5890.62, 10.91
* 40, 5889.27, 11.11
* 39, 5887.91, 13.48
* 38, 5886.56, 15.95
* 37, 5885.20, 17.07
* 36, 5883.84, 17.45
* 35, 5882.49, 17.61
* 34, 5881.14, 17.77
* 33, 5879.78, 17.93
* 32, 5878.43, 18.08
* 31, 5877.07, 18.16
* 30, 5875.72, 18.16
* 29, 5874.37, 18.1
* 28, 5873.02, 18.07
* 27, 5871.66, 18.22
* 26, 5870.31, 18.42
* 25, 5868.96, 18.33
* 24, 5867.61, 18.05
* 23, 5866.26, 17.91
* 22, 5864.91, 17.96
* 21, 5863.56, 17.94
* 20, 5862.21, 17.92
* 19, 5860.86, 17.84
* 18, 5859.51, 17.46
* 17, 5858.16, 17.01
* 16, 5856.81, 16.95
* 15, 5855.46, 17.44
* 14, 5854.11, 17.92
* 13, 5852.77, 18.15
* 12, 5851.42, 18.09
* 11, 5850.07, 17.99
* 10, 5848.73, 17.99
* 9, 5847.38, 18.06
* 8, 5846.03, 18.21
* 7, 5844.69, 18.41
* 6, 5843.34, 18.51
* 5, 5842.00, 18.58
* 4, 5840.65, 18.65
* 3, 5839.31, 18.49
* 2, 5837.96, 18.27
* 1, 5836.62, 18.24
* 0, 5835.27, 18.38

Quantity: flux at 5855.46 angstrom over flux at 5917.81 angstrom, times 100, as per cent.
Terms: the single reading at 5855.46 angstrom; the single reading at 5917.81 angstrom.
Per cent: 97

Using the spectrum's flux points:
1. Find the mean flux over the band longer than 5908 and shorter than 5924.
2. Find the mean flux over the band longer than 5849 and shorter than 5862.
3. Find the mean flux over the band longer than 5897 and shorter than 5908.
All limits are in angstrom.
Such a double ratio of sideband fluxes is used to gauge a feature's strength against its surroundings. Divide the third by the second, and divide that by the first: 0.053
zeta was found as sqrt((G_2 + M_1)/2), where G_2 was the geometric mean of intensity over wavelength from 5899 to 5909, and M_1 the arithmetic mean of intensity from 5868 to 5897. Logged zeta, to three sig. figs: 4.10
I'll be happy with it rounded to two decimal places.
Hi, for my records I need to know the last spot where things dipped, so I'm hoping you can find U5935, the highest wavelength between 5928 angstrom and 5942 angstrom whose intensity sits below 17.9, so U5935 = 5941.02 angstrom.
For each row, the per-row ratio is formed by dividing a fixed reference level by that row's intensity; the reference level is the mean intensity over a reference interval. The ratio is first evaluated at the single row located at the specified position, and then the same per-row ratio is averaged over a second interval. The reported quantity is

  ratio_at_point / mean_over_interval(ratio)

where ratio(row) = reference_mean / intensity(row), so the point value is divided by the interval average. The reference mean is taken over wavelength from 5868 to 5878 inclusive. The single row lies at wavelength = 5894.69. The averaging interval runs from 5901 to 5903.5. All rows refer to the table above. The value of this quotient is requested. 1.40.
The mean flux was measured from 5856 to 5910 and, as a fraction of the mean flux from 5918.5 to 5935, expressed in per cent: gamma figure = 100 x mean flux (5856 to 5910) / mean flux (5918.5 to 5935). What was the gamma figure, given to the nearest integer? 93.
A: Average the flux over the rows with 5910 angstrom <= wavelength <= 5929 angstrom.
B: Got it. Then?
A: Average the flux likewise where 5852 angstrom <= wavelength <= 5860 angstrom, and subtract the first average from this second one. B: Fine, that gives -0.4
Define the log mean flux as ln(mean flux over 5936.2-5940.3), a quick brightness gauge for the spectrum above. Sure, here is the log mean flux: 2.897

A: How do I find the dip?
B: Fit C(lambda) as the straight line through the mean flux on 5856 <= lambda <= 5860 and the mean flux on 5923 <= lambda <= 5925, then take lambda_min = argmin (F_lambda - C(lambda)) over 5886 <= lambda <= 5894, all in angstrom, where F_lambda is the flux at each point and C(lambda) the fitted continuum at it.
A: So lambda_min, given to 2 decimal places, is 5890.62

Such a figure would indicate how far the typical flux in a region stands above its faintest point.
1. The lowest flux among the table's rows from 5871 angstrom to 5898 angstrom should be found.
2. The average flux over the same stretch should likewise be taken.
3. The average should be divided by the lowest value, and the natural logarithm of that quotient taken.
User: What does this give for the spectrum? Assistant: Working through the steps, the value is 0.36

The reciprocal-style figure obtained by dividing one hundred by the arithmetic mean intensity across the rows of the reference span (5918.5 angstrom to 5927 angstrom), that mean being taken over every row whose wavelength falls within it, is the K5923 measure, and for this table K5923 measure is 5.51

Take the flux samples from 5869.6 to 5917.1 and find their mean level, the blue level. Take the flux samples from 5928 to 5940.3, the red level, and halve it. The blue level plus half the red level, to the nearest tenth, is 25.4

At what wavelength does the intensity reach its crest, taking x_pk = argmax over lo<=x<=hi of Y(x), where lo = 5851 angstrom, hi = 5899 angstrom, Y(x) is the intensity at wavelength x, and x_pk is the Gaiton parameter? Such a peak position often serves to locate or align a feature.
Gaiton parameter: 5870.31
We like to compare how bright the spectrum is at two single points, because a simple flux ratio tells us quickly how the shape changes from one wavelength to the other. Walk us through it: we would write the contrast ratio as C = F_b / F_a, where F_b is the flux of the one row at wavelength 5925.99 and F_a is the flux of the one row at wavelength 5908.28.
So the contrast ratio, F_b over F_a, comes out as 0.99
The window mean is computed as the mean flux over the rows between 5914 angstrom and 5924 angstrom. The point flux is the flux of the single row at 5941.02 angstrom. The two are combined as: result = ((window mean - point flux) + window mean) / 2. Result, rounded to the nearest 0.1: 9.1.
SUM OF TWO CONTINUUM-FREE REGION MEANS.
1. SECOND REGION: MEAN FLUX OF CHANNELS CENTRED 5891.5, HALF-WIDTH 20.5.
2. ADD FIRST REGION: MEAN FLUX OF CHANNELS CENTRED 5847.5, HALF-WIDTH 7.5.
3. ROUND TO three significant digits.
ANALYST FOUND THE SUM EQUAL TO 34.5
